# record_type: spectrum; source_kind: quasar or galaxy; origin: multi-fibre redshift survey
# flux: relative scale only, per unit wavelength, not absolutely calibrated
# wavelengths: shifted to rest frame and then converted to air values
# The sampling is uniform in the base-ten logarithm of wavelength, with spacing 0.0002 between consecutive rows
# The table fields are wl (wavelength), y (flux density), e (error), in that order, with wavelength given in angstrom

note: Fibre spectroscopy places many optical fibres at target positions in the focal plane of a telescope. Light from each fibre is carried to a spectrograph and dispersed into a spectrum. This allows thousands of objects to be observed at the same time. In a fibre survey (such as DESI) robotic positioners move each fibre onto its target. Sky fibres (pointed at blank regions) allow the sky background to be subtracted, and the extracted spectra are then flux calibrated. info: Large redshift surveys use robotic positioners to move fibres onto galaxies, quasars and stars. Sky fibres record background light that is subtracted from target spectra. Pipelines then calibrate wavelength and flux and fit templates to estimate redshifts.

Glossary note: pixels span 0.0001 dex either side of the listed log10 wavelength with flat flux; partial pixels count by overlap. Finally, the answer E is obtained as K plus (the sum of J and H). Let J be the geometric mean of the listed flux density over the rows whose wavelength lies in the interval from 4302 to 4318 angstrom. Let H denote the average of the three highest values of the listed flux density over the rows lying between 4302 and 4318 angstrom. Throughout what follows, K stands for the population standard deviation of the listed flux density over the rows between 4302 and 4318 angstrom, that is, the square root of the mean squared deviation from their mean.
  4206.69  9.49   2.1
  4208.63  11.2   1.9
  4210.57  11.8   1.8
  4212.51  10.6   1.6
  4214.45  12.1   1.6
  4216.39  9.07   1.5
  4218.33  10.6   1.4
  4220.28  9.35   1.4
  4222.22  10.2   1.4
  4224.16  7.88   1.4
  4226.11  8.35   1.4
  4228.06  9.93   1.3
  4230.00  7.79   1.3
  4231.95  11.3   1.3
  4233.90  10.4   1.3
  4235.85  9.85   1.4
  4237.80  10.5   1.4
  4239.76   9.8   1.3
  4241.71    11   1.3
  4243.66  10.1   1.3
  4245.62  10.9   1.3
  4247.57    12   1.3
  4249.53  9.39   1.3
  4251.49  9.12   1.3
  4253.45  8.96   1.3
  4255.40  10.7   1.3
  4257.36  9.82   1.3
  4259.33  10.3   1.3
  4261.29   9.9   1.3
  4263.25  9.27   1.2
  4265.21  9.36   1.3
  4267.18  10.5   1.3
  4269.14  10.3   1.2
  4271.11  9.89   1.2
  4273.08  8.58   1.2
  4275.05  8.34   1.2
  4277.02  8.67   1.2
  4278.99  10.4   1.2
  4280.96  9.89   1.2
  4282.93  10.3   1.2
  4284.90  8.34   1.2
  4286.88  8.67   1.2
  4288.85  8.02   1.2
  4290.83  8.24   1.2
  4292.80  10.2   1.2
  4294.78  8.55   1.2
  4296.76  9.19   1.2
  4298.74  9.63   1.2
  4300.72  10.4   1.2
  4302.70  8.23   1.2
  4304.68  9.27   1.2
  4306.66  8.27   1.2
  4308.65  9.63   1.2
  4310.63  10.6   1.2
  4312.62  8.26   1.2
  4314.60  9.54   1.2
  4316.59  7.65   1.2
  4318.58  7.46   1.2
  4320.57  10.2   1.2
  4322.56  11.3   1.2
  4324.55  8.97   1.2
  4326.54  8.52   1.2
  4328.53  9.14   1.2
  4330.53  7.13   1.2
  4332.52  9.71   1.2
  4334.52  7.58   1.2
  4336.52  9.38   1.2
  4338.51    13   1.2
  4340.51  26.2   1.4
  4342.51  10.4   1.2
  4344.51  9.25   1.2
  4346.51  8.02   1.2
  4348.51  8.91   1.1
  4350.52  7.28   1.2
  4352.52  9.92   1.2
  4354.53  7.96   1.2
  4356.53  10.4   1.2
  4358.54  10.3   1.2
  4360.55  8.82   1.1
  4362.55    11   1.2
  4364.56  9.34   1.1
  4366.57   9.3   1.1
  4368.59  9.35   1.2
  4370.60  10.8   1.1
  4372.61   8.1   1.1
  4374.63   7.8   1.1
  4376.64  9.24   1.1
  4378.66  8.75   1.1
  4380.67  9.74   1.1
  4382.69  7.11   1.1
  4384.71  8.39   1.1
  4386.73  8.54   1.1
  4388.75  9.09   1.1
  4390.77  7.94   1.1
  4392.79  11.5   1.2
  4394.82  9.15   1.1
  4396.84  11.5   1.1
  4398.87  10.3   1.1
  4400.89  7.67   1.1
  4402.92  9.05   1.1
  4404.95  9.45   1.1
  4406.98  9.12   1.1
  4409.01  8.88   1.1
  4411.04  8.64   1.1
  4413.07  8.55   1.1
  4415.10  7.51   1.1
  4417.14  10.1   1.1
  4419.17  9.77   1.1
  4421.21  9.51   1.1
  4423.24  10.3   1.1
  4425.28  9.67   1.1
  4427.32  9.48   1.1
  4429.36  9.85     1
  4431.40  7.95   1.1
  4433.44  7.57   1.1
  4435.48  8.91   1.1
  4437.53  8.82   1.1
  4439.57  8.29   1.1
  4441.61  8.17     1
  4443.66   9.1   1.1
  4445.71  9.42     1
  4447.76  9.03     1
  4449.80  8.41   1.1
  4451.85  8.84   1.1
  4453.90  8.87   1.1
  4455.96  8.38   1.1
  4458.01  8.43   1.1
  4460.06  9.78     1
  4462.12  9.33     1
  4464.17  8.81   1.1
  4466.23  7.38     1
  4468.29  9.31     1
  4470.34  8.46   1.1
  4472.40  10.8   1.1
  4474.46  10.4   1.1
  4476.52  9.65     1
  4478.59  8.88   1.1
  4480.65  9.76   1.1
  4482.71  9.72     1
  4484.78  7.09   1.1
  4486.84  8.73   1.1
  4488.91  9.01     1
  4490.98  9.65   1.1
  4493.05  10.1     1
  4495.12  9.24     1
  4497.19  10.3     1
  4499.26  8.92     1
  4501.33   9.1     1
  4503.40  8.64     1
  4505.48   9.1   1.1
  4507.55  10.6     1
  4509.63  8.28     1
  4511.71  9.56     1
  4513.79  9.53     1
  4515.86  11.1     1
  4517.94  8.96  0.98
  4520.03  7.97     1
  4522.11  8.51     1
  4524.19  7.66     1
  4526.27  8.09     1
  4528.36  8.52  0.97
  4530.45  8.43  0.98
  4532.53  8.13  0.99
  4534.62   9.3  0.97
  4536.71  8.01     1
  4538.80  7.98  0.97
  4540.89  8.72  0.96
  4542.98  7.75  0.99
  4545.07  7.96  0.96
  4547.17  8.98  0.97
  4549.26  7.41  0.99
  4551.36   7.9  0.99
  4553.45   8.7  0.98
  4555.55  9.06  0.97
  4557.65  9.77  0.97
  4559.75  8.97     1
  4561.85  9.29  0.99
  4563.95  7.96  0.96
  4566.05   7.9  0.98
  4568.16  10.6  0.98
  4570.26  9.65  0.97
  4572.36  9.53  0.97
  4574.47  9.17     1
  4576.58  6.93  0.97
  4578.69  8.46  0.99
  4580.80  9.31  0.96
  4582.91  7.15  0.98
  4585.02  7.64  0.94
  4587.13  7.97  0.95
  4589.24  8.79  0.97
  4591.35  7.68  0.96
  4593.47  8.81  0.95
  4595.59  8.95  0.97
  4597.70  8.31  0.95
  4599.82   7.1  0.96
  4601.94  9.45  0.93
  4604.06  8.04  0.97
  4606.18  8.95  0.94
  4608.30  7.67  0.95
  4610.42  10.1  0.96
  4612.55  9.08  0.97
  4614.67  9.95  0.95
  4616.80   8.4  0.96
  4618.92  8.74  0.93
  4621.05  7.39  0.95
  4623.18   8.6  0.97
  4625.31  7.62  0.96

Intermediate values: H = 9.9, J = 8.9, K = 0.92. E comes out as 19.7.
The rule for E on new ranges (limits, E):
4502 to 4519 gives 20.7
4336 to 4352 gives 32.9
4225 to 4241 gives 21.5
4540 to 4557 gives 17.8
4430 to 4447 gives 18.2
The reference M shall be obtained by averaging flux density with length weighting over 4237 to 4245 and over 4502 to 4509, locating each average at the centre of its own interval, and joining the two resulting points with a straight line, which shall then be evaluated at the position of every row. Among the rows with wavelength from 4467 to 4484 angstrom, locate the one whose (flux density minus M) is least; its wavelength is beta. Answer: 4470.34 angstrom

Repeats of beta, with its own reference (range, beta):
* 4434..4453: 4441.61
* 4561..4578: 4576.58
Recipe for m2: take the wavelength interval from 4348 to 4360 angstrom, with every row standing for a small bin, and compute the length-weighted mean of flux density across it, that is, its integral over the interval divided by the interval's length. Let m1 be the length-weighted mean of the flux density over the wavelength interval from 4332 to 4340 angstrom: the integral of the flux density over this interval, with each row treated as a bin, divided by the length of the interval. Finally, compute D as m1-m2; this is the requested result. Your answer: 1.80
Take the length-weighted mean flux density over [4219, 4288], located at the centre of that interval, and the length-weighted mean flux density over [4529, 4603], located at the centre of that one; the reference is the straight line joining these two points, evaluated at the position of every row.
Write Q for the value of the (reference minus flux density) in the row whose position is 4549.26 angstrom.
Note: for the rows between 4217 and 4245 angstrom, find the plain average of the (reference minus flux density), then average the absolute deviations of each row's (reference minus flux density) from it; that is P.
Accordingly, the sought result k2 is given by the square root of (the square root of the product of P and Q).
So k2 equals 1.0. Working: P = 0.8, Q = 1.2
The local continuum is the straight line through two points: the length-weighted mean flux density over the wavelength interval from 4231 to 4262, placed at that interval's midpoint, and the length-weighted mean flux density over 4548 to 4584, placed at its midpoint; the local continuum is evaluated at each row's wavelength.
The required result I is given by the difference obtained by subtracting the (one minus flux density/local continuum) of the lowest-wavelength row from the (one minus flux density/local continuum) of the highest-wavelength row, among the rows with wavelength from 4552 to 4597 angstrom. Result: -0.05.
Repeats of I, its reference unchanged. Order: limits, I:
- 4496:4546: 0.24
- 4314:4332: 0.24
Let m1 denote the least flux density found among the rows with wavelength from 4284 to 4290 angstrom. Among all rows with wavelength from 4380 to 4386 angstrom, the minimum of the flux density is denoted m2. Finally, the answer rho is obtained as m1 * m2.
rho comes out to 57.0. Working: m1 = 8.02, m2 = 7.11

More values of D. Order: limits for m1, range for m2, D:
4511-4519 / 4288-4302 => 0.63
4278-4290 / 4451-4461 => 0.40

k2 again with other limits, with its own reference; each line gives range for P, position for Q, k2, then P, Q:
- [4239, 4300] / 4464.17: 0.5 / 0.8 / 0.1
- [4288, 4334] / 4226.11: 1.1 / 0.9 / 1.5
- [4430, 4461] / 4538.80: 0.7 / 0.5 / 0.6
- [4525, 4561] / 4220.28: 0.7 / 0.5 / 0.5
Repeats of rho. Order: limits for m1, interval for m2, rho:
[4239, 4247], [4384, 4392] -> 77.8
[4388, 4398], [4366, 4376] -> 61.9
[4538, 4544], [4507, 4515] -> 64.2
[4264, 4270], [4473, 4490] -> 66.4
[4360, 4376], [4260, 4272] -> 72.3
